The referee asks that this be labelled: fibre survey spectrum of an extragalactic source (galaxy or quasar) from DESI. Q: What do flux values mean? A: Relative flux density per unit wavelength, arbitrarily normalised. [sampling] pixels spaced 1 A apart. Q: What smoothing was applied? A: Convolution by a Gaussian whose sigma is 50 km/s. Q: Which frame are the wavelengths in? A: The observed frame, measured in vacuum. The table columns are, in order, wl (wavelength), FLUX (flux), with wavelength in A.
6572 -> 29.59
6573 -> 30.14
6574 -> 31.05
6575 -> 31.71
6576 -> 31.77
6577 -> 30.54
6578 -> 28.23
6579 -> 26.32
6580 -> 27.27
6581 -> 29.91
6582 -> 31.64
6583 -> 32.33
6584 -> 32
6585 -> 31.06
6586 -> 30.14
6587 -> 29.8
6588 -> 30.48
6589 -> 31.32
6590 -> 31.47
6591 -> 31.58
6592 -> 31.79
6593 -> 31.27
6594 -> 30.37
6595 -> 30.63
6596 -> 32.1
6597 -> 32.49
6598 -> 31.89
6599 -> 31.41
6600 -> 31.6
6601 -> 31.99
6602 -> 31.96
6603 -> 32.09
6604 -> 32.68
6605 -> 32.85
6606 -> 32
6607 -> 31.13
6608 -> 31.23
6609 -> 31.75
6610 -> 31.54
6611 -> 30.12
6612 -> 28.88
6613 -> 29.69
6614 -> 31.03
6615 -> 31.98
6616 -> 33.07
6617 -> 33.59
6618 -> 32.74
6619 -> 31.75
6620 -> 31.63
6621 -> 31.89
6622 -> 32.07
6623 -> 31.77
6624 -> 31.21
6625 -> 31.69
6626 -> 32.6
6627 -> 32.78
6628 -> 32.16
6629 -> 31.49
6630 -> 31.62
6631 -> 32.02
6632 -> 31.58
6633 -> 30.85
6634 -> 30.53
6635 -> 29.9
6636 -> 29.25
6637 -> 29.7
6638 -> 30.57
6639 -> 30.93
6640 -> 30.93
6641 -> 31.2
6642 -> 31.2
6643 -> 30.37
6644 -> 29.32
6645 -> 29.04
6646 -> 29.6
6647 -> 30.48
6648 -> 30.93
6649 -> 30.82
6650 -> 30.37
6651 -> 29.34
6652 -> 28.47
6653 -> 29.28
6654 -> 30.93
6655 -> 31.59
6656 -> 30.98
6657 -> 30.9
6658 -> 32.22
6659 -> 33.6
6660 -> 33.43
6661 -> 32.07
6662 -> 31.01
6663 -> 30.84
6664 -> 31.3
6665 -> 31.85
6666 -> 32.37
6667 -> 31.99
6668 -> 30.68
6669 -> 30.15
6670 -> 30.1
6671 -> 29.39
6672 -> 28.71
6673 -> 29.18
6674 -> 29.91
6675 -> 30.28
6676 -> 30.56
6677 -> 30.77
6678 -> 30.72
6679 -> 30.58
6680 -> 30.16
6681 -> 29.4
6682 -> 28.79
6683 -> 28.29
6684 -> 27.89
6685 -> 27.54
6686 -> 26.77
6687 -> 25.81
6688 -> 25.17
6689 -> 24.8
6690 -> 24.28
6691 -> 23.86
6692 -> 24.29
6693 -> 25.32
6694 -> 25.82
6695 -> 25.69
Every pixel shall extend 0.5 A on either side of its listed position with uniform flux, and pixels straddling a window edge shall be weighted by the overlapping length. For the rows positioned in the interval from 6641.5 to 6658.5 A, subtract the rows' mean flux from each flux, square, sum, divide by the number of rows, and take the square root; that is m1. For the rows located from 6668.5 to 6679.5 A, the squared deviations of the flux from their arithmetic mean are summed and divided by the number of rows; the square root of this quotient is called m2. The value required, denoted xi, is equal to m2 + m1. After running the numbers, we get 1.63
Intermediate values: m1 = 0.98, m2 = 0.65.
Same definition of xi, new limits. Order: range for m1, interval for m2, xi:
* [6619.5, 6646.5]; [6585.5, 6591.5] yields 1.71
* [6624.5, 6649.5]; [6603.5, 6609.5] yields 1.65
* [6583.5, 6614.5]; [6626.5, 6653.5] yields 1.95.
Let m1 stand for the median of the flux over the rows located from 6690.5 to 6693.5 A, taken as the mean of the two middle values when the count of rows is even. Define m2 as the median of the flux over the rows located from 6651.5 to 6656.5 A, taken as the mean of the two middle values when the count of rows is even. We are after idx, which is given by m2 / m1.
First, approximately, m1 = 24.3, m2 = 30.9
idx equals 1.27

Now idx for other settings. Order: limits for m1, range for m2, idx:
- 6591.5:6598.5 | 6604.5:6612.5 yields 0.99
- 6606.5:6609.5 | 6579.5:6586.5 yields 0.99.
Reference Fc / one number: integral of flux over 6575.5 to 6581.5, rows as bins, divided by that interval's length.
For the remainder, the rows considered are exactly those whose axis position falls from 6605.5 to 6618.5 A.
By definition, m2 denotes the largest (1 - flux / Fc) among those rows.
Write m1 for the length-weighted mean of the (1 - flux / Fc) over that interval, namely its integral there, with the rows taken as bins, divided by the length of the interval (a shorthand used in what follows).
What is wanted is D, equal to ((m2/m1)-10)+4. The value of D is -6.05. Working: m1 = -0.08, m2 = 0.00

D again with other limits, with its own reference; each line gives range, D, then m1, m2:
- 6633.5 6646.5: -5.97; -0.04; 0.00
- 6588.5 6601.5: -5.46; -0.09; -0.05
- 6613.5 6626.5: -5.34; -0.11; -0.07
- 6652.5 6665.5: -5.89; -0.09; -0.01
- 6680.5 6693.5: -4.08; 0.09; 0.18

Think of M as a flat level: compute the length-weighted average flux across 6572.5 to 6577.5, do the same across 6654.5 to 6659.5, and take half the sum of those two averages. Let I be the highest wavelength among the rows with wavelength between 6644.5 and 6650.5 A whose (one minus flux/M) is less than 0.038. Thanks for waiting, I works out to 6650 A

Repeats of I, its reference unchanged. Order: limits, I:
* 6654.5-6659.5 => 6659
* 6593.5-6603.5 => 6603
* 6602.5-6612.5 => 6610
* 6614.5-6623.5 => 6623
